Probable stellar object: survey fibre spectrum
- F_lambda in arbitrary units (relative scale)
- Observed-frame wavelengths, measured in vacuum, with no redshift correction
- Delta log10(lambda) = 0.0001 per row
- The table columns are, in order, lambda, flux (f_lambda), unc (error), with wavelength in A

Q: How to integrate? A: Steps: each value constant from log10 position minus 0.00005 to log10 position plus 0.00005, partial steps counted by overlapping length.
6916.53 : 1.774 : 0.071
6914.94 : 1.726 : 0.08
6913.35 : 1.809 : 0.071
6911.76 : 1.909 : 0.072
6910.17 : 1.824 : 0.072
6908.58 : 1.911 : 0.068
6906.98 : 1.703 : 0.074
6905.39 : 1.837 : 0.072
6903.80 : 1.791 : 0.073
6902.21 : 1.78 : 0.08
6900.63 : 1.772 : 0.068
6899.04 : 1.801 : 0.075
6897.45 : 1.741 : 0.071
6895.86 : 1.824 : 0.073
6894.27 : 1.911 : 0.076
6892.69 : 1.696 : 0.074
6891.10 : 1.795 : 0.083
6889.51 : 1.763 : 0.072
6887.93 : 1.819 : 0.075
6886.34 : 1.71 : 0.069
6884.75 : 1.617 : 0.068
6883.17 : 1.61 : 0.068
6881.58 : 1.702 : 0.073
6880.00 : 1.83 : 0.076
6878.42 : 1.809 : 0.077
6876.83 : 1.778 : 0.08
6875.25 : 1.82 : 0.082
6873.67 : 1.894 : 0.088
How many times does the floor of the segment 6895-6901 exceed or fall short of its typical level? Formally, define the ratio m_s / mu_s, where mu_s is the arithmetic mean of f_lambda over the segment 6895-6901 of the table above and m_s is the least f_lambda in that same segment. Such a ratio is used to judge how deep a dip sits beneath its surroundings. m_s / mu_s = 0.976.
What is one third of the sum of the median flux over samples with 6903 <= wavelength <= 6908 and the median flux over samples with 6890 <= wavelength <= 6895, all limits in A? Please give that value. 1.20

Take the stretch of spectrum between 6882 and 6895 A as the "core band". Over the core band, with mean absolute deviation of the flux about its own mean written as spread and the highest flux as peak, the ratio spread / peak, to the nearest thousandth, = 0.043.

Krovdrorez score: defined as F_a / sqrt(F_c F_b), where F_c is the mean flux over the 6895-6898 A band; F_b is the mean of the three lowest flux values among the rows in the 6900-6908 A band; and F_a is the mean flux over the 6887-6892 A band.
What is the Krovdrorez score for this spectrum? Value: 1.01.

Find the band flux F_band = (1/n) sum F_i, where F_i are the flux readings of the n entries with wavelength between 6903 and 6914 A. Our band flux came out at 1.83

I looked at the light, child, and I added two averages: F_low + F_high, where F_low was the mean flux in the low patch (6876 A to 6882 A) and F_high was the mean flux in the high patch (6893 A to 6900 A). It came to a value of 3.60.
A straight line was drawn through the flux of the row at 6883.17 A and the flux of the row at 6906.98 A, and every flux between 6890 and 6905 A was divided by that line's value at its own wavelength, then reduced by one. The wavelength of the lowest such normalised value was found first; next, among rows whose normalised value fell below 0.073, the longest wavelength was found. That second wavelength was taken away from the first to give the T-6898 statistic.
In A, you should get -11.1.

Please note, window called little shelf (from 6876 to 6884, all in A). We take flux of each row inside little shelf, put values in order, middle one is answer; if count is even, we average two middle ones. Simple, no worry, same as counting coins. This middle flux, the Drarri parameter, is 1.78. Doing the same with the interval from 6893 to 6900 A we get 1.81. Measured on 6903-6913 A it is 1.83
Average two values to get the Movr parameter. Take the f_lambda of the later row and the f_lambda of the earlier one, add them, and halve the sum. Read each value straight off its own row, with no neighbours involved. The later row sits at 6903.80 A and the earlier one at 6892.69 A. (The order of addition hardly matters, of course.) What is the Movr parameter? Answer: 1.74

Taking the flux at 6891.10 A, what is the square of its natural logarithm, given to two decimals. 0.34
